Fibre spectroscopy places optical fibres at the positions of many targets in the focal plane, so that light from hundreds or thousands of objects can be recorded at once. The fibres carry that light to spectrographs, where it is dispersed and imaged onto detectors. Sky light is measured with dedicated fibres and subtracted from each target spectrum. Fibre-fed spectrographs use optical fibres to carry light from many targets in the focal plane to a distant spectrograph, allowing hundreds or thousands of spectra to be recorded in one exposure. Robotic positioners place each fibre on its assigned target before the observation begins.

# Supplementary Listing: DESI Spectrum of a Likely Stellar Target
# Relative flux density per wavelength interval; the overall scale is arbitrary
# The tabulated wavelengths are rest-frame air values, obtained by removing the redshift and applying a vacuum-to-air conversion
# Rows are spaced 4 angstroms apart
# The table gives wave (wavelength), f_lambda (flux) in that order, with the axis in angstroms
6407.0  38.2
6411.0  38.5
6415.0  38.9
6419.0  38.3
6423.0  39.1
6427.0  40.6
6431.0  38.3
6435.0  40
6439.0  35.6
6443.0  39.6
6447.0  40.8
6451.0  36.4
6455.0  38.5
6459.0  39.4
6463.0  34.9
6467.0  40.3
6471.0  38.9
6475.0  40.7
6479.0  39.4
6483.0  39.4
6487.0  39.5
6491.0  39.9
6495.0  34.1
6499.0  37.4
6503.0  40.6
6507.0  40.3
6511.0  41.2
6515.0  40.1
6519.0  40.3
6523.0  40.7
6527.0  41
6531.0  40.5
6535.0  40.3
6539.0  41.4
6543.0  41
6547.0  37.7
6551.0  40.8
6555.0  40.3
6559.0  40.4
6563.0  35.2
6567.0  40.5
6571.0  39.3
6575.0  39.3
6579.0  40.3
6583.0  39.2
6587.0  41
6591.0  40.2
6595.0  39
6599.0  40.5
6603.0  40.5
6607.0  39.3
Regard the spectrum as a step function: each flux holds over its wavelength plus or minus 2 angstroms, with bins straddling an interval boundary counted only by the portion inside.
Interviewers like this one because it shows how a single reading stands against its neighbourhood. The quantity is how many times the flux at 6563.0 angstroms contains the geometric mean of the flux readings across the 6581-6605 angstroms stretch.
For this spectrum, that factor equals 0.88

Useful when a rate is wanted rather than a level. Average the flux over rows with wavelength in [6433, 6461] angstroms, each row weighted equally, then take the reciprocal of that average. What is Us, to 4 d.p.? 0.0259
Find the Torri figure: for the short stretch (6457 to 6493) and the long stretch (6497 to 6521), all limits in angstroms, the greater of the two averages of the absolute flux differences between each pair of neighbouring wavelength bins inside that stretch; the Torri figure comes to 1.86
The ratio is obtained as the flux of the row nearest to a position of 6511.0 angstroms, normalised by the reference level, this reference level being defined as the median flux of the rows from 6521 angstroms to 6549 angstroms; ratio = 1.01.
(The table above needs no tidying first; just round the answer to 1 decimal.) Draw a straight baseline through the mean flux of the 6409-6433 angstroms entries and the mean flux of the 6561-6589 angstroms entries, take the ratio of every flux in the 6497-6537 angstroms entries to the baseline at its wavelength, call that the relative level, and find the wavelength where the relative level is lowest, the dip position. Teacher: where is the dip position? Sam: 6499.0 angstroms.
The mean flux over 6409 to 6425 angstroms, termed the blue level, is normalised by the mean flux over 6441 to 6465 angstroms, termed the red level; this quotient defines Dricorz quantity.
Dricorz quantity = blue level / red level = 1.01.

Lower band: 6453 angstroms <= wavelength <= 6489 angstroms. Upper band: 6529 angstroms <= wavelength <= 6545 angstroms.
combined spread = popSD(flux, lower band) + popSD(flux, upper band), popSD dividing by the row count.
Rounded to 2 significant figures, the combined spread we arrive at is 2.0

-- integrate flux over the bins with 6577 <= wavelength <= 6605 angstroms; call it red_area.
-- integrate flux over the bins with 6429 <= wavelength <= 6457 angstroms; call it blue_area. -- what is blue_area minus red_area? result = -46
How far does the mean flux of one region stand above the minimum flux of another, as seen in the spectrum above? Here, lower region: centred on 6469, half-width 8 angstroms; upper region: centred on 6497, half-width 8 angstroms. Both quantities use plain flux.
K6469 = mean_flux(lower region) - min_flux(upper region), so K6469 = 4.6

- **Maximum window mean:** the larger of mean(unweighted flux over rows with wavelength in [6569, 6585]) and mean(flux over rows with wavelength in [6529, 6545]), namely 40.8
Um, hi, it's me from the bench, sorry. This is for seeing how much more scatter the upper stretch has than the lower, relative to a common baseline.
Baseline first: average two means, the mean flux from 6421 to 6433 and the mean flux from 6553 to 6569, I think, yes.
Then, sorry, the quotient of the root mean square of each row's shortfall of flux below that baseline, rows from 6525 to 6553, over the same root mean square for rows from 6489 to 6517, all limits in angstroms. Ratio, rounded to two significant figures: 0.70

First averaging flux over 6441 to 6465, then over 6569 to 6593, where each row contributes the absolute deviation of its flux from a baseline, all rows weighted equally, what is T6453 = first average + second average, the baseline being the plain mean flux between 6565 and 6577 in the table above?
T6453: 2.42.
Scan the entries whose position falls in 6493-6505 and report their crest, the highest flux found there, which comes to 40.6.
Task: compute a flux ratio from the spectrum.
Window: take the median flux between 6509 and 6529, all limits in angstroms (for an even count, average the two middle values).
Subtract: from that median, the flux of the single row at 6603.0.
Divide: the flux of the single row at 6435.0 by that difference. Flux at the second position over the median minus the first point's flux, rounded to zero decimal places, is 200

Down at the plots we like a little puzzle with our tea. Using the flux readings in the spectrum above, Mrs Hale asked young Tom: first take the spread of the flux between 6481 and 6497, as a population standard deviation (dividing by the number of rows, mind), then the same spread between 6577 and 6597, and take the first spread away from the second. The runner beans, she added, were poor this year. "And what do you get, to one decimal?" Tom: -1.6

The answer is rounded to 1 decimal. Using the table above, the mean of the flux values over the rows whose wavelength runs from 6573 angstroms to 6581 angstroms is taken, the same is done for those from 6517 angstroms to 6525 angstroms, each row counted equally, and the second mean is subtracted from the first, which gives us -0.7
